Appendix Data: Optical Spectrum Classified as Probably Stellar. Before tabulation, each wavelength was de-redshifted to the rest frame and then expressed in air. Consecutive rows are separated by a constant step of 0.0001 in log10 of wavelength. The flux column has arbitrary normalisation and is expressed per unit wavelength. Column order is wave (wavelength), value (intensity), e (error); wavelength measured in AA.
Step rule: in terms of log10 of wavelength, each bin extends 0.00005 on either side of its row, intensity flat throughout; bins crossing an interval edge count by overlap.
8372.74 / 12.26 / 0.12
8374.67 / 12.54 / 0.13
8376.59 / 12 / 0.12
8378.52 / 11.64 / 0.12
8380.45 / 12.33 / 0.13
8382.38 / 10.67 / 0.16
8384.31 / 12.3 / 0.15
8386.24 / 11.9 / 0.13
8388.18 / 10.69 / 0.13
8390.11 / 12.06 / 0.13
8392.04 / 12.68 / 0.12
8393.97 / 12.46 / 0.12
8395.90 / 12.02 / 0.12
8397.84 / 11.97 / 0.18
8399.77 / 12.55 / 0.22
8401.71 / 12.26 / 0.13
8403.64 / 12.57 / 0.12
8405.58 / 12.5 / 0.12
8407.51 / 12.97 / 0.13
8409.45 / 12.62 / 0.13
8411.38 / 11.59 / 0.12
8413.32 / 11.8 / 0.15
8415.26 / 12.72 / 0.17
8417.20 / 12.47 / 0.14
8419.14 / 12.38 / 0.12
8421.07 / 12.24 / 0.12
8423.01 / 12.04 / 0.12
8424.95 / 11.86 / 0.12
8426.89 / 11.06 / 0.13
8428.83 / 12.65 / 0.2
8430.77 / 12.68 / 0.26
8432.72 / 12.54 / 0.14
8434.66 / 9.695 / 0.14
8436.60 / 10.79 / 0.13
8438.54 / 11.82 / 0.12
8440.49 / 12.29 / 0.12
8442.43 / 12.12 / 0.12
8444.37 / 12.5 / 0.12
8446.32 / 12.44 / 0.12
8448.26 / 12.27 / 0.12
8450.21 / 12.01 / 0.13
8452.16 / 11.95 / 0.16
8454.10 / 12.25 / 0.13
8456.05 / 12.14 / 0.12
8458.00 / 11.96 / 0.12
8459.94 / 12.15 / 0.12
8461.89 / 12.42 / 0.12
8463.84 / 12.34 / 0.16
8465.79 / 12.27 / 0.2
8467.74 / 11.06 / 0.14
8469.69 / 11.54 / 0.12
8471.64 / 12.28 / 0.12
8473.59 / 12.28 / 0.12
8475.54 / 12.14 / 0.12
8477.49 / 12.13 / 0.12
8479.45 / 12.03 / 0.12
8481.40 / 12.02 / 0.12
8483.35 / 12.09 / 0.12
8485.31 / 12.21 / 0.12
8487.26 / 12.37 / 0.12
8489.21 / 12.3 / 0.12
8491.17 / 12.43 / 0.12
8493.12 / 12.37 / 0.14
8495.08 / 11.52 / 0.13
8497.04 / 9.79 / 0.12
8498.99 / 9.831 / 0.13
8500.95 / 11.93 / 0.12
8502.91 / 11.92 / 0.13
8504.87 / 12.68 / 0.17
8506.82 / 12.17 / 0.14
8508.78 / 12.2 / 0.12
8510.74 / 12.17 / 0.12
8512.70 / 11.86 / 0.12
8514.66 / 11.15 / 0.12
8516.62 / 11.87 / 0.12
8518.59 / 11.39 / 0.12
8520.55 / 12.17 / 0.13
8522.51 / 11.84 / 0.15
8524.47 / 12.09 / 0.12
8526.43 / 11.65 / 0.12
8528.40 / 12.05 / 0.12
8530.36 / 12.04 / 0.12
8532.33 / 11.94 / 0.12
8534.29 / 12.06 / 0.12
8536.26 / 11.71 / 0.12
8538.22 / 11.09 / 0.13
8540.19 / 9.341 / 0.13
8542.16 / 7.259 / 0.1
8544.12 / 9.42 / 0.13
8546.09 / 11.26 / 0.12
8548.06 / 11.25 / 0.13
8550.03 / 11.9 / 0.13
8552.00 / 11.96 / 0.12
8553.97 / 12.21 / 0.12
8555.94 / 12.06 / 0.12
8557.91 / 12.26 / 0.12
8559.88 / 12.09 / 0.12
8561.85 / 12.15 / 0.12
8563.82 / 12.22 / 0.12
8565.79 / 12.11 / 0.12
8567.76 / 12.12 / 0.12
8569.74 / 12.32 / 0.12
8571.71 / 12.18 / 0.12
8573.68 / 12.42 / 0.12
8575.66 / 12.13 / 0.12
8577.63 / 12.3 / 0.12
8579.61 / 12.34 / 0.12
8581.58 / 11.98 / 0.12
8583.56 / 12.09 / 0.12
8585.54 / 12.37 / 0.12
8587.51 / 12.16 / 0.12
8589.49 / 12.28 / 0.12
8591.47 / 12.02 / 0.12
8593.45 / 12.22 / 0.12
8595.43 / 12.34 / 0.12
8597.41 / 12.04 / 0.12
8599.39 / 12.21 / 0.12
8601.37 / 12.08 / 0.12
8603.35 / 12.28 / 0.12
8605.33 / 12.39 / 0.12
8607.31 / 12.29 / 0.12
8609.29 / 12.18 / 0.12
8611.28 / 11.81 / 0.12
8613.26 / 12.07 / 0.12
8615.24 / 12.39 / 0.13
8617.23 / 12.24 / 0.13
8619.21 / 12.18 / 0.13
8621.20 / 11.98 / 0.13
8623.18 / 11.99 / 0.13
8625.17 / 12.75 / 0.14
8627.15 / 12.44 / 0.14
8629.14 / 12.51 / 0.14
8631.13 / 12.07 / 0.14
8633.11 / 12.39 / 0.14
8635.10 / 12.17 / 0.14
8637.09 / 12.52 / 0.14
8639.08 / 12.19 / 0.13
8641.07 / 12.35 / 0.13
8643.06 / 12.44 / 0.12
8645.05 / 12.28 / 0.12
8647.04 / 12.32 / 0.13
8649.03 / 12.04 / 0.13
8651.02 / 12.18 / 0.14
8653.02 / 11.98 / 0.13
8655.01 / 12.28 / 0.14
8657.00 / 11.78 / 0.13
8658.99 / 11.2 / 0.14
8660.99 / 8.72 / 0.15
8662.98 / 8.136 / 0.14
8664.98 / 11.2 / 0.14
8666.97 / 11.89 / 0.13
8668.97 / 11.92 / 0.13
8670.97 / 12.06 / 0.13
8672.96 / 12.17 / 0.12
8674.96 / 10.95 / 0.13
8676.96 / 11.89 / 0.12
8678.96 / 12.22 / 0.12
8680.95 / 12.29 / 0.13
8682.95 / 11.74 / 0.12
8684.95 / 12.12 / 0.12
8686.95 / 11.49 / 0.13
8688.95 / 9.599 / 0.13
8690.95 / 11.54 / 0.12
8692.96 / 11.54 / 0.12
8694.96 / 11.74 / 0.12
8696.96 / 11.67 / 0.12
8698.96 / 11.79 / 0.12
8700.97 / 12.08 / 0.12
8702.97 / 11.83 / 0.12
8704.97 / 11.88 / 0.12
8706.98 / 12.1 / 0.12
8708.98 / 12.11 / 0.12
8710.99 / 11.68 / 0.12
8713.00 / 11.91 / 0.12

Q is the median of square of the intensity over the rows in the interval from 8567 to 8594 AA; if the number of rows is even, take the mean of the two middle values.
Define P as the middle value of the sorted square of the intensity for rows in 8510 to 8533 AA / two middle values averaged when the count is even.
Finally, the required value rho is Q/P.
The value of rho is 1.05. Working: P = 142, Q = 149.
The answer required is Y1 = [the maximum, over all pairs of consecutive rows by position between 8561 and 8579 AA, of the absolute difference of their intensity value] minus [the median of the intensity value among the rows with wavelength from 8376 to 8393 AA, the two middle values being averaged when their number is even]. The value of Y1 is -11.7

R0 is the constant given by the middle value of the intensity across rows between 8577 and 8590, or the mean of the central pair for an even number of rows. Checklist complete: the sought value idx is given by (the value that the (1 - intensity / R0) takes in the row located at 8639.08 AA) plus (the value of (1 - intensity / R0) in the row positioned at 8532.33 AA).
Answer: 0.035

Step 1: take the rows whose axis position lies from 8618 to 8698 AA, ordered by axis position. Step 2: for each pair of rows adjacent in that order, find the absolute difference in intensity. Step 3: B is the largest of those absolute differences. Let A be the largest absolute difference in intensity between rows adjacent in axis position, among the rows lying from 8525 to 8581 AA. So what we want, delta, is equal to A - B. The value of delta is -0.9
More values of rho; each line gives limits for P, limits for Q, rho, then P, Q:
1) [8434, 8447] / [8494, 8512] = 0.97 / 147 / 142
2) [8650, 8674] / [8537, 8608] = 1.04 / 142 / 147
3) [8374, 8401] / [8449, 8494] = 1.02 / 145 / 148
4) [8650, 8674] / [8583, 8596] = 1.05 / 142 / 149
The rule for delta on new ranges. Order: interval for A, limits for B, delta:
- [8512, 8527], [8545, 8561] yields 0.1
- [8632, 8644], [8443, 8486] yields -0.9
